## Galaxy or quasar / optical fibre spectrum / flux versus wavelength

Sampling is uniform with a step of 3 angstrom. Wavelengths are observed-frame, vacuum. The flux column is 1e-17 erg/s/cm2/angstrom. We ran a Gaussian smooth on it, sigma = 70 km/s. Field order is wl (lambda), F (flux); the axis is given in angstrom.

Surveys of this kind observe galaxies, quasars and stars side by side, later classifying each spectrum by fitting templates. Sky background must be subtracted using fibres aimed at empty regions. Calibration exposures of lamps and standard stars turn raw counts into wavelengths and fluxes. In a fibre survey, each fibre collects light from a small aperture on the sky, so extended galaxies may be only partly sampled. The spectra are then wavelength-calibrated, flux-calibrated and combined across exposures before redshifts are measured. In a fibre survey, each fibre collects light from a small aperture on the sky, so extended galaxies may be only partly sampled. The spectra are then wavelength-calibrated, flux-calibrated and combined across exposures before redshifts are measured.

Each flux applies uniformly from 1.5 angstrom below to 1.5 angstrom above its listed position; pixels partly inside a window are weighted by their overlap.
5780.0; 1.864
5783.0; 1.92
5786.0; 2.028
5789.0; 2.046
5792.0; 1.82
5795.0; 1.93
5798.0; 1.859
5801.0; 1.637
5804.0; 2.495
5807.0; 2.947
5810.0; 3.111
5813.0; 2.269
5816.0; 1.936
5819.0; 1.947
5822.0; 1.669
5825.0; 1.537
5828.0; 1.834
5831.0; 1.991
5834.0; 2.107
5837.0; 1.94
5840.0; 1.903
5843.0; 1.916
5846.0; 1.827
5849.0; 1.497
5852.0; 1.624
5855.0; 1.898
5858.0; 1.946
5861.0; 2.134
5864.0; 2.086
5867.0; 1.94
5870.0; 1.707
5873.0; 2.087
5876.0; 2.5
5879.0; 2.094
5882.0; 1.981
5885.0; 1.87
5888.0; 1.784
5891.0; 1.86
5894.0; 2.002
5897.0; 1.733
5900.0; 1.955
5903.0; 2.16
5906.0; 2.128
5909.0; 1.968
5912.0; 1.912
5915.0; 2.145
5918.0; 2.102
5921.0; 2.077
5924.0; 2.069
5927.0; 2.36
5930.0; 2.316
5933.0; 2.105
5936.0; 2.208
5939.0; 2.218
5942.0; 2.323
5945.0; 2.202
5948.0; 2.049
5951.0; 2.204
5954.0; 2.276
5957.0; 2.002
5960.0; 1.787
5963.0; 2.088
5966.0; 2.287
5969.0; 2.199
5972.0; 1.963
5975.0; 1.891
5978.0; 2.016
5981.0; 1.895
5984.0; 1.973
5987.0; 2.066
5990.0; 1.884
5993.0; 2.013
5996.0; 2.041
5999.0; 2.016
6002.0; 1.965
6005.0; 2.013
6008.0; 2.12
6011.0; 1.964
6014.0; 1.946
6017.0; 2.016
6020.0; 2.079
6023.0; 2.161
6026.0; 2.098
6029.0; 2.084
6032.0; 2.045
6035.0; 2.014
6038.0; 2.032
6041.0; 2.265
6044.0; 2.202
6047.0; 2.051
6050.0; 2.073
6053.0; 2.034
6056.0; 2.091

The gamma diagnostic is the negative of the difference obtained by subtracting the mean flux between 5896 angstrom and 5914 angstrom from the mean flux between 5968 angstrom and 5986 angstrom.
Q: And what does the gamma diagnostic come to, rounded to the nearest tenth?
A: 0.0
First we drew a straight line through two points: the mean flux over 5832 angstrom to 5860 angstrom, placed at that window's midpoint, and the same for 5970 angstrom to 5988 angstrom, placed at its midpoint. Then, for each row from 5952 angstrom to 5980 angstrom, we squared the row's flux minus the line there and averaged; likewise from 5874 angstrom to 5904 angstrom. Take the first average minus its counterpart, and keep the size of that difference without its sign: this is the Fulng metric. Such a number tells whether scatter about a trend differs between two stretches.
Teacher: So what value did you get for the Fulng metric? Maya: 0.019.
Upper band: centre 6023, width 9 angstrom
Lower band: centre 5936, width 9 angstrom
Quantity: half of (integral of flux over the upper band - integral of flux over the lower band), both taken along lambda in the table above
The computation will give -0.3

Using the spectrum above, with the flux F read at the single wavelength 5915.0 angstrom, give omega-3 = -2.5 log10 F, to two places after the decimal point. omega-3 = -0.83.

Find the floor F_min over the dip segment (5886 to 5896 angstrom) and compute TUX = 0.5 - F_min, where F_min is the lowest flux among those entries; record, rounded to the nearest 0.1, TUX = -1.3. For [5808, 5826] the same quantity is -1.0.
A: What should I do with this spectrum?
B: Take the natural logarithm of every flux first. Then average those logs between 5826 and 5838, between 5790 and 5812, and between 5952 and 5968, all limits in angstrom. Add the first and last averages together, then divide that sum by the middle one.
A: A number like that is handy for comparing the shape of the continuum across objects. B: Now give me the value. 1.8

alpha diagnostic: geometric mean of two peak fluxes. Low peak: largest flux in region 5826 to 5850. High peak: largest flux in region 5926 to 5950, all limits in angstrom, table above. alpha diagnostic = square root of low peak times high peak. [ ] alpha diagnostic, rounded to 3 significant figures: 2.23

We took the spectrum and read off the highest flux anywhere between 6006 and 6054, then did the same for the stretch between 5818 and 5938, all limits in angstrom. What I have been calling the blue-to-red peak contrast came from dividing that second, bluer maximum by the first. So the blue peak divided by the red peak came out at 1.10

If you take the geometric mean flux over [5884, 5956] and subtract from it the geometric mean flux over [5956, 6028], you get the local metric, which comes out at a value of 0.06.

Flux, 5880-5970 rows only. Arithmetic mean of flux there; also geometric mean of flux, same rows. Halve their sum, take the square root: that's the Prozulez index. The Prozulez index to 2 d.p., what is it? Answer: 1.44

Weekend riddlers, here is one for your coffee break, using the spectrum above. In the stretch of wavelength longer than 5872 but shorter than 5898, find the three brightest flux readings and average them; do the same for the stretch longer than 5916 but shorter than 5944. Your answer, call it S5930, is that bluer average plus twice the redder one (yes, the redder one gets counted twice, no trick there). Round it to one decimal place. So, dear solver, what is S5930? 6.9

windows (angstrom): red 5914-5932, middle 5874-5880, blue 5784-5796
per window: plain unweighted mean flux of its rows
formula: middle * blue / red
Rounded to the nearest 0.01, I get 2.06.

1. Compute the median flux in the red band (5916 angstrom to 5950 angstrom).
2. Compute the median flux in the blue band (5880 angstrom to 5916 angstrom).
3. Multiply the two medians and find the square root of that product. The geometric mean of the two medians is 2.08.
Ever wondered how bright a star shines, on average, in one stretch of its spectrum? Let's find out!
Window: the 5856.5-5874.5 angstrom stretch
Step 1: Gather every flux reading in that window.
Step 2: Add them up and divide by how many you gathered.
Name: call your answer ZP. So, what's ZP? 1.98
